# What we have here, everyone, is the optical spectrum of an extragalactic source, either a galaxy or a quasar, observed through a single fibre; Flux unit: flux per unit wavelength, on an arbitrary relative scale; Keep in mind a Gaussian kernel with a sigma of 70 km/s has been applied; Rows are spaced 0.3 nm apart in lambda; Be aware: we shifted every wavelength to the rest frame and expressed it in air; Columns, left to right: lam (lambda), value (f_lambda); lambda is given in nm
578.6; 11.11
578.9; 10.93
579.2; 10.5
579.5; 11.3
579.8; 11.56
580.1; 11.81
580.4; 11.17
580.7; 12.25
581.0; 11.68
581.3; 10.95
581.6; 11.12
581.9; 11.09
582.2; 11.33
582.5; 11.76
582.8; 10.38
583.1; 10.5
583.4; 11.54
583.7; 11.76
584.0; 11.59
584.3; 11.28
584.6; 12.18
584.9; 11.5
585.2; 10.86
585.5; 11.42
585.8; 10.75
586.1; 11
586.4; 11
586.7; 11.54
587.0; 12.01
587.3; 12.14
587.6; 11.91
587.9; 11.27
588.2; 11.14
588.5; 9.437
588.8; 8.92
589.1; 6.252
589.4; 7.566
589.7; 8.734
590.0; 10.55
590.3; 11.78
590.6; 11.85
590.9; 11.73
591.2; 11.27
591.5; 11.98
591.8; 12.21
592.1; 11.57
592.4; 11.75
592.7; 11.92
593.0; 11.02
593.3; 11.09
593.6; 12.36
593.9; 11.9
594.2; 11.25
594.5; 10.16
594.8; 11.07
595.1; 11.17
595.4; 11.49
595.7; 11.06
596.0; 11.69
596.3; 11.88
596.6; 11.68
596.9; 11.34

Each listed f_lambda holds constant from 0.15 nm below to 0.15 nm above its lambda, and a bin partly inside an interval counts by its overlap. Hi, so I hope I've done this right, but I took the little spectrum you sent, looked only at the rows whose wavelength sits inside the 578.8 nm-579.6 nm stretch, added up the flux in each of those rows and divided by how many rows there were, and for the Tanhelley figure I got 10.9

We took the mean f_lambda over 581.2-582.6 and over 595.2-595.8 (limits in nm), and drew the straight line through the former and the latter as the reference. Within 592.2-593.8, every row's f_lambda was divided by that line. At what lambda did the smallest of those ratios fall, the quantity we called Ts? 593.0 nm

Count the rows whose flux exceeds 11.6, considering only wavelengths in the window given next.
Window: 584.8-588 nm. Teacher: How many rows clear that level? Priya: 3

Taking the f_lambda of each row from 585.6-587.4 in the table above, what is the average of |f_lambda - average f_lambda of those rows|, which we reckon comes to 0.49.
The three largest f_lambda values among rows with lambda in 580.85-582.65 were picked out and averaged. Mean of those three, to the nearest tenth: 11.6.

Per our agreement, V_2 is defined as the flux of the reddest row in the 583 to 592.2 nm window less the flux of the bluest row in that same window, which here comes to 1.1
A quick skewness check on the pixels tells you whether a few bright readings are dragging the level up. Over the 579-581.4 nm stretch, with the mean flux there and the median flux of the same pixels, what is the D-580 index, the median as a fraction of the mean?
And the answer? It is 1.002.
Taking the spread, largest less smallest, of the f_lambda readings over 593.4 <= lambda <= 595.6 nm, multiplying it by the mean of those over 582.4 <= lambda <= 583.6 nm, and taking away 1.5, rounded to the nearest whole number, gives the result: 23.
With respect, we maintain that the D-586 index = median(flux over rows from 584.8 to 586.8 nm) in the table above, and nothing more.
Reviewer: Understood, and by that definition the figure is 11.0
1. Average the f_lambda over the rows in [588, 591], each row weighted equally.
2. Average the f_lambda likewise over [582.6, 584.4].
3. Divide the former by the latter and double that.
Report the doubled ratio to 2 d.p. 1.75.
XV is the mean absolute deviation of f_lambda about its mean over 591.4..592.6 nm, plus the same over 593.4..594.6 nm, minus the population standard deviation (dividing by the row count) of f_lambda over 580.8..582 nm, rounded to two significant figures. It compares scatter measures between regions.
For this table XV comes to 0.65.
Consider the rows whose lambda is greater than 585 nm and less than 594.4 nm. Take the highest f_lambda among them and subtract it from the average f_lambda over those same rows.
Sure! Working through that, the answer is -1.4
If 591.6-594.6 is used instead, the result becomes -0.8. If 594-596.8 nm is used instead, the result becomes -0.6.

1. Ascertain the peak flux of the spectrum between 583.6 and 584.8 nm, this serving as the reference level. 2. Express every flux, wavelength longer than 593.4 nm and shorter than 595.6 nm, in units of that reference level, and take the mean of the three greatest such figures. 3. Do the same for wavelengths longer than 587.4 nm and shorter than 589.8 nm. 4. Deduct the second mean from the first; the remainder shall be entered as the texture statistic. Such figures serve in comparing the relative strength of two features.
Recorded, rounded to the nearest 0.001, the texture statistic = 0.039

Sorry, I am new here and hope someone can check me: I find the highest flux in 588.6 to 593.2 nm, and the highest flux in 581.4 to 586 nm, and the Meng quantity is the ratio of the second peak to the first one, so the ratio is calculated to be 1.00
